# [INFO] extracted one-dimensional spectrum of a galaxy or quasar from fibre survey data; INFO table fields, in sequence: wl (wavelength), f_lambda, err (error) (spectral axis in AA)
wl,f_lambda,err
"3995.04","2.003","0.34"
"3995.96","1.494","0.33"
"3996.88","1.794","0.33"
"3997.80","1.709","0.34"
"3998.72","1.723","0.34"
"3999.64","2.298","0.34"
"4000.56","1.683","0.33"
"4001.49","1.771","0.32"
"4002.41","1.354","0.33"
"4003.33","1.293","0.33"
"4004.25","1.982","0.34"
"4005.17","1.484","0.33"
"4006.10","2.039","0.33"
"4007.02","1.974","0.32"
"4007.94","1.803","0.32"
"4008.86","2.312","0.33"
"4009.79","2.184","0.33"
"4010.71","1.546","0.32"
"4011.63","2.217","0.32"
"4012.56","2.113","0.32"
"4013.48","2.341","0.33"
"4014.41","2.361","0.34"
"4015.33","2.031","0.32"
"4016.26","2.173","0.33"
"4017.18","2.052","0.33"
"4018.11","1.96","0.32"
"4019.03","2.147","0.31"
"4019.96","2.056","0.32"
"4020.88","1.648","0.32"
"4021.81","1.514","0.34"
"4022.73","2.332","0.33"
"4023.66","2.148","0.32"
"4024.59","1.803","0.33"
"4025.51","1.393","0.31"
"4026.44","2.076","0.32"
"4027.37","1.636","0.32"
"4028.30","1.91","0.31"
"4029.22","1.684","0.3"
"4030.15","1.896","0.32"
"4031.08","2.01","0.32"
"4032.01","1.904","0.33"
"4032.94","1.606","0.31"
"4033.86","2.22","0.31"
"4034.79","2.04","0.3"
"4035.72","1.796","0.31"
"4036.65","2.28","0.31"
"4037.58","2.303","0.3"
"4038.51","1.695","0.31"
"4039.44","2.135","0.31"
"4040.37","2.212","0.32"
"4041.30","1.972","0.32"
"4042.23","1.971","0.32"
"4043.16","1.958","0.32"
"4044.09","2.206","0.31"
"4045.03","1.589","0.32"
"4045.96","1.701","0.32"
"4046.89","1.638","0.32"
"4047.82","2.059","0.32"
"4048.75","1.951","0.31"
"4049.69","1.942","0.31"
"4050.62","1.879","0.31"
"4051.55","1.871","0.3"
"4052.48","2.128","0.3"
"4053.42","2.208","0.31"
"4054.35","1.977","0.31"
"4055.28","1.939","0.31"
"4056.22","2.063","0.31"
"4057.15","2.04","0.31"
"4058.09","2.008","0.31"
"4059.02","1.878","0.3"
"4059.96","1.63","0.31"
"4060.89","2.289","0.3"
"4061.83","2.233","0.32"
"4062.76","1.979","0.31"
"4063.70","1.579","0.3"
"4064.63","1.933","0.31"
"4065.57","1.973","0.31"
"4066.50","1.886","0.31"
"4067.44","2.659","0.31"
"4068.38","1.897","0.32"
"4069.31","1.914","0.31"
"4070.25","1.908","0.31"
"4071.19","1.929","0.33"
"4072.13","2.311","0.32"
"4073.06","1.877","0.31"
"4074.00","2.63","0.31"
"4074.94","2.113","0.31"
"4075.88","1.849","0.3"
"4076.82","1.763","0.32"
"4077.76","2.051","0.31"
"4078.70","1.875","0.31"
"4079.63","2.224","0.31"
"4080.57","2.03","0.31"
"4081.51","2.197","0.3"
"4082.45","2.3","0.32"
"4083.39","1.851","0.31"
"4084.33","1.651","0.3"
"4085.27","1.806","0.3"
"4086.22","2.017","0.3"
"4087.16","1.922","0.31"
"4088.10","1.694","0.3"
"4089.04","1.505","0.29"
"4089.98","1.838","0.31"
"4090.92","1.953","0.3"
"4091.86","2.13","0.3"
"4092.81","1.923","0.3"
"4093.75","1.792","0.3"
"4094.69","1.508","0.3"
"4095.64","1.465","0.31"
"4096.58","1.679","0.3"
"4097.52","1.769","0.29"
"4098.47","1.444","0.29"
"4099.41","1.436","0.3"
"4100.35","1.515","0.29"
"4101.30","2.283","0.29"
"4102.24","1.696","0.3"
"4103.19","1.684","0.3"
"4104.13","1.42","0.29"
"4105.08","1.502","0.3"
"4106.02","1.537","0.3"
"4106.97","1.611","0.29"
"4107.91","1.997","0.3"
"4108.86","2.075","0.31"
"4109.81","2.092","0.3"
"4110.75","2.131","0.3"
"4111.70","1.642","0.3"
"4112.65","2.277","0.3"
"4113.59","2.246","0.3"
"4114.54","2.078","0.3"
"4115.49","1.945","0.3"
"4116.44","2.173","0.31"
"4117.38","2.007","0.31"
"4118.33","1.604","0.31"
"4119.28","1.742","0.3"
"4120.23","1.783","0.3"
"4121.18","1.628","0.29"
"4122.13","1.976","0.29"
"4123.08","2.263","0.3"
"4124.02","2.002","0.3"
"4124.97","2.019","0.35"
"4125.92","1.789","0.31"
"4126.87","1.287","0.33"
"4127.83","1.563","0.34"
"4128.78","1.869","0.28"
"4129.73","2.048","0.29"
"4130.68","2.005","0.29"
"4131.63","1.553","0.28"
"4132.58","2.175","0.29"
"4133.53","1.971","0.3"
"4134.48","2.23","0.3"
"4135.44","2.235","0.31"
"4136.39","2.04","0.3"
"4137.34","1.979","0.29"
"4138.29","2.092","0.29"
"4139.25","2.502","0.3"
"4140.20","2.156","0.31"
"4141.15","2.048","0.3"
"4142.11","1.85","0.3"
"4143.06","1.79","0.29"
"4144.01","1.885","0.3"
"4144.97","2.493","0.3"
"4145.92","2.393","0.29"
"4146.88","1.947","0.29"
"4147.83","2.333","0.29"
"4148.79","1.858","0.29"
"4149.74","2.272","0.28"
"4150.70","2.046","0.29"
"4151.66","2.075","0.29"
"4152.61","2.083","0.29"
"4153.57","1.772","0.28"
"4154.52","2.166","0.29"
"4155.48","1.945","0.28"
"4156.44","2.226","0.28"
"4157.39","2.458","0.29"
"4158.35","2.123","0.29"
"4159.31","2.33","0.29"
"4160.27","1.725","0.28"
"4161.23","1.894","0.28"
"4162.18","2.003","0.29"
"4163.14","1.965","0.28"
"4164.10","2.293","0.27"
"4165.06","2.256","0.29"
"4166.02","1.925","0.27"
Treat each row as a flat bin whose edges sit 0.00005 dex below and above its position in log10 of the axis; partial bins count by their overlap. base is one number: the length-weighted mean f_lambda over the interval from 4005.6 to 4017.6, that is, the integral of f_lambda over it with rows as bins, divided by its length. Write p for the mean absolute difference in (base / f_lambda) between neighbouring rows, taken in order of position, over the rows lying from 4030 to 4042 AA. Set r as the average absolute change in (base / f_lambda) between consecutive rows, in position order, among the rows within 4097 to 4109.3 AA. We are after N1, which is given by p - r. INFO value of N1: 0.005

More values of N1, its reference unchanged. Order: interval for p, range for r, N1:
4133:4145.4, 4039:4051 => -0.001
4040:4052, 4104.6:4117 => -0.018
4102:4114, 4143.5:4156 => -0.029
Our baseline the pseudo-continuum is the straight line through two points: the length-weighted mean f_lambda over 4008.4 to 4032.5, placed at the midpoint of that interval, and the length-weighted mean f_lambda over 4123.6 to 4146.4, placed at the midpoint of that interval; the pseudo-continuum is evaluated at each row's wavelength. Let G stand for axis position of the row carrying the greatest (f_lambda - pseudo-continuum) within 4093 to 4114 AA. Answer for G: 4101.30 AA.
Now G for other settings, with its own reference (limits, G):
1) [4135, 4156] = 4139.25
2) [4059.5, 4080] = 4067.44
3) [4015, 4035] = 4022.73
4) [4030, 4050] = 4037.58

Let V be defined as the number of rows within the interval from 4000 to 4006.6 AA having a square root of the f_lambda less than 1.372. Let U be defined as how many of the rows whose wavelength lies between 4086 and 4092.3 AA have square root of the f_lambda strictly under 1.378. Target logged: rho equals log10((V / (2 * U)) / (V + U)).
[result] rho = -0.98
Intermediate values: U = 3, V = 5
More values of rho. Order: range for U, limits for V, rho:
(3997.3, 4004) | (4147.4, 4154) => -1.68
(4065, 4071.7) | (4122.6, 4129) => -0.78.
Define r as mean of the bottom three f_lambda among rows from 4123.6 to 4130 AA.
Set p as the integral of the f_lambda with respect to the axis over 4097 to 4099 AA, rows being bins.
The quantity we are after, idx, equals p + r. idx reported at 4.8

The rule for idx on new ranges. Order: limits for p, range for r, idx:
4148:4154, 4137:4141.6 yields 14.2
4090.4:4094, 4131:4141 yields 8.9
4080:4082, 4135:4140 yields 6.3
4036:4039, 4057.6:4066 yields 7.9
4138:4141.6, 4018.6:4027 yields 9.5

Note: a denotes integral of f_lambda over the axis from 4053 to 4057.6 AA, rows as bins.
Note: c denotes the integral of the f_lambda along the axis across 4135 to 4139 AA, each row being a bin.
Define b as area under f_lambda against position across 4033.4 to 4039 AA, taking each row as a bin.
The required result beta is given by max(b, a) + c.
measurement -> 20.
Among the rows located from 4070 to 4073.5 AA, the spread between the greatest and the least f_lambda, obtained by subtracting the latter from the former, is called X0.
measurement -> 0.4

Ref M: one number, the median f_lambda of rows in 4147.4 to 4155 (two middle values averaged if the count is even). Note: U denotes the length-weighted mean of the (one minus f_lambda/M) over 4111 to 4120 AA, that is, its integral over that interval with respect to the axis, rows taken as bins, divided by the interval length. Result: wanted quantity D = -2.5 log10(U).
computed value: 3.2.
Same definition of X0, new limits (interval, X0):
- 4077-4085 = 0.6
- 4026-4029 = 0.4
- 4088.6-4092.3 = 0.6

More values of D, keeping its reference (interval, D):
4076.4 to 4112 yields 2.2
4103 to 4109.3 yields 1.8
